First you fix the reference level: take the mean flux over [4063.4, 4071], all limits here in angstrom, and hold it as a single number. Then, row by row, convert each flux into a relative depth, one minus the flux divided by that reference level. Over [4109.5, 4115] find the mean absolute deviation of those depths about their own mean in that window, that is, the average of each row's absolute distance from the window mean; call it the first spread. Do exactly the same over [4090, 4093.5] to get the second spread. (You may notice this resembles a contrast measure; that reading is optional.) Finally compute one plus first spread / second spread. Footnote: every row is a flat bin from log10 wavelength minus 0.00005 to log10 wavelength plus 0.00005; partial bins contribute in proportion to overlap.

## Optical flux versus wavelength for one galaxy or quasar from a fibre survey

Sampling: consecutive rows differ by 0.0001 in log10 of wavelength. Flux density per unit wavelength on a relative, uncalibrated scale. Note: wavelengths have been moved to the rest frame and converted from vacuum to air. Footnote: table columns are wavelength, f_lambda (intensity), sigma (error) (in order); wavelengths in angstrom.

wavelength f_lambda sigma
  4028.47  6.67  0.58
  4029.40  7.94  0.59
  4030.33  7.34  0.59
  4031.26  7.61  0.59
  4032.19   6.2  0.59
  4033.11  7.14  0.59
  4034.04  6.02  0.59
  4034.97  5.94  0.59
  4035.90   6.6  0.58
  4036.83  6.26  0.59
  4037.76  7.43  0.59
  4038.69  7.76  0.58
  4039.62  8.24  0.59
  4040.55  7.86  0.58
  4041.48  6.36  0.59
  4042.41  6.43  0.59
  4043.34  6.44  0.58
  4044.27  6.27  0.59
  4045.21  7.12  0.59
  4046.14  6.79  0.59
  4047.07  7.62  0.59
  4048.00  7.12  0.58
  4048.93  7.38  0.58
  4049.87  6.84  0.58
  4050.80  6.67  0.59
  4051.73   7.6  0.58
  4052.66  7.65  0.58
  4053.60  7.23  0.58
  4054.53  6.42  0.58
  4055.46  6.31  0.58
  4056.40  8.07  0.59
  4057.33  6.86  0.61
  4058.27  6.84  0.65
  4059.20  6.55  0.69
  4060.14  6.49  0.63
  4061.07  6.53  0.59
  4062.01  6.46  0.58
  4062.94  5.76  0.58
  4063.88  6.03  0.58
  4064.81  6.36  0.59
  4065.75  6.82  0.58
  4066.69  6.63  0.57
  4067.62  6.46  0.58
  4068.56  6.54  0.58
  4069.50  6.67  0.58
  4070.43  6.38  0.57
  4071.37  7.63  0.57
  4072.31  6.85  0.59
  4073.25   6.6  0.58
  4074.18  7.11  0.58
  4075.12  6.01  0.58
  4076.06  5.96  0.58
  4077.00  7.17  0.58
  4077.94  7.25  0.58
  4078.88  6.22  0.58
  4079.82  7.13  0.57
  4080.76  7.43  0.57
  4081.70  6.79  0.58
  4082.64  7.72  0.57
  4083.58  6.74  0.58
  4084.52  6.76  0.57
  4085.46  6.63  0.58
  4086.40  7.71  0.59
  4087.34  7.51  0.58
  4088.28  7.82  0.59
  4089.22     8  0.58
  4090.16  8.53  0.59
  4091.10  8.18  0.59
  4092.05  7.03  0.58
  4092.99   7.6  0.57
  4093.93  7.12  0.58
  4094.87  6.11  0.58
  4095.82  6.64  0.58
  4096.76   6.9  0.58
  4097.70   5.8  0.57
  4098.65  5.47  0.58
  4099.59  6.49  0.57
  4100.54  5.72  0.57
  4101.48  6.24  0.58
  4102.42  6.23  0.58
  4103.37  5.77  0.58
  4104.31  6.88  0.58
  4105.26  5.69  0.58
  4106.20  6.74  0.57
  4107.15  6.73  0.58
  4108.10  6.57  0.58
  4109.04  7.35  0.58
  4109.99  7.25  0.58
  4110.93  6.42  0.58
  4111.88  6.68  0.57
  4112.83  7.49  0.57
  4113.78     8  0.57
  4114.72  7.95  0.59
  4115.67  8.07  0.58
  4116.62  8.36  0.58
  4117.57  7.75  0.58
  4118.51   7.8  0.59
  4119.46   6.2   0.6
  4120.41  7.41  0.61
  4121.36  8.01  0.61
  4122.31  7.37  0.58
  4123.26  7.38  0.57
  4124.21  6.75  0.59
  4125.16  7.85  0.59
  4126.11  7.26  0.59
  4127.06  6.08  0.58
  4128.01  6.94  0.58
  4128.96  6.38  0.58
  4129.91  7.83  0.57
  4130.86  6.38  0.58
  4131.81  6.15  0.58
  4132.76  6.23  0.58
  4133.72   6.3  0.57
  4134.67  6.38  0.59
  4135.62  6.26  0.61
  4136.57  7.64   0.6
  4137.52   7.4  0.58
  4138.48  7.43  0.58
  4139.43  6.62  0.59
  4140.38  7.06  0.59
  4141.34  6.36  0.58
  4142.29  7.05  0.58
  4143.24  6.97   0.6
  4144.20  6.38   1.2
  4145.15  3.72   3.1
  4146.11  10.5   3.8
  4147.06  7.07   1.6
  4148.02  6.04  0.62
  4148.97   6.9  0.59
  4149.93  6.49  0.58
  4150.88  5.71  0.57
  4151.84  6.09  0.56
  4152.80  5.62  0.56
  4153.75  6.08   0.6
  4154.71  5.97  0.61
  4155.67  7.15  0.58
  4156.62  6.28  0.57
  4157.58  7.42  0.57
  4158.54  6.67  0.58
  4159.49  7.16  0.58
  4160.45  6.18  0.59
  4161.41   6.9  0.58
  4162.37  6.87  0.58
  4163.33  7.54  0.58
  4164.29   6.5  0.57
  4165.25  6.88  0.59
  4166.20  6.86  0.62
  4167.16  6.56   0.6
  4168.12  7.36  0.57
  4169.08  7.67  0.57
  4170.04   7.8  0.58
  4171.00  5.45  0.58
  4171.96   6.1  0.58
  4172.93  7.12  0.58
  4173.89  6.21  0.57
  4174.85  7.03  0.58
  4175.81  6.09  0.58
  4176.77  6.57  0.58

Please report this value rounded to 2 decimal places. 1.99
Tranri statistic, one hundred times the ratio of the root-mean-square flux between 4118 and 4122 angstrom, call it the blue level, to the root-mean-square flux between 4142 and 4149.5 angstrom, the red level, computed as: 105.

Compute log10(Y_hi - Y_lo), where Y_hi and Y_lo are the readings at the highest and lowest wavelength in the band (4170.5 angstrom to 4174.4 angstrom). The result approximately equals -0.12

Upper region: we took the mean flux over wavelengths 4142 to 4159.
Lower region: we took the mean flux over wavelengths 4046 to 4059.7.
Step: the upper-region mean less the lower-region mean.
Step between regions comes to -0.5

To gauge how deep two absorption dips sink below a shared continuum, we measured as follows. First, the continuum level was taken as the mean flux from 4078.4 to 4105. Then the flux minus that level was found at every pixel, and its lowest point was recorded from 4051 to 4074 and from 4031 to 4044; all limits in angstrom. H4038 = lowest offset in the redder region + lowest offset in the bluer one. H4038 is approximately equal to -2.1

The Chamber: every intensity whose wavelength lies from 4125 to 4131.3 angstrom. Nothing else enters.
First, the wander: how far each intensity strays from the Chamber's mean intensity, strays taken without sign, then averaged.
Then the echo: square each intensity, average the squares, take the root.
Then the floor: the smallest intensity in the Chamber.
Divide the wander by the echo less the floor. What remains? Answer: 0.65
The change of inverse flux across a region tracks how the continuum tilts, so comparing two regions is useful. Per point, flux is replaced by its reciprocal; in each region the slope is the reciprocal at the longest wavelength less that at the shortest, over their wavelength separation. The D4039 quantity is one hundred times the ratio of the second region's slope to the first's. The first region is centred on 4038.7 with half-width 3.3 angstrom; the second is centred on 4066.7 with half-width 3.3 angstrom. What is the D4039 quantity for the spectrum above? -276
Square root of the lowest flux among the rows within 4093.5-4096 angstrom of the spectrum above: 2.47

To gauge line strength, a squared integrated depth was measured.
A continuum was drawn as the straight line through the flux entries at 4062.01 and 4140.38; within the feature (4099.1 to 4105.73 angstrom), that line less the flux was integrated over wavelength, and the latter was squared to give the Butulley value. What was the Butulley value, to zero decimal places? 17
